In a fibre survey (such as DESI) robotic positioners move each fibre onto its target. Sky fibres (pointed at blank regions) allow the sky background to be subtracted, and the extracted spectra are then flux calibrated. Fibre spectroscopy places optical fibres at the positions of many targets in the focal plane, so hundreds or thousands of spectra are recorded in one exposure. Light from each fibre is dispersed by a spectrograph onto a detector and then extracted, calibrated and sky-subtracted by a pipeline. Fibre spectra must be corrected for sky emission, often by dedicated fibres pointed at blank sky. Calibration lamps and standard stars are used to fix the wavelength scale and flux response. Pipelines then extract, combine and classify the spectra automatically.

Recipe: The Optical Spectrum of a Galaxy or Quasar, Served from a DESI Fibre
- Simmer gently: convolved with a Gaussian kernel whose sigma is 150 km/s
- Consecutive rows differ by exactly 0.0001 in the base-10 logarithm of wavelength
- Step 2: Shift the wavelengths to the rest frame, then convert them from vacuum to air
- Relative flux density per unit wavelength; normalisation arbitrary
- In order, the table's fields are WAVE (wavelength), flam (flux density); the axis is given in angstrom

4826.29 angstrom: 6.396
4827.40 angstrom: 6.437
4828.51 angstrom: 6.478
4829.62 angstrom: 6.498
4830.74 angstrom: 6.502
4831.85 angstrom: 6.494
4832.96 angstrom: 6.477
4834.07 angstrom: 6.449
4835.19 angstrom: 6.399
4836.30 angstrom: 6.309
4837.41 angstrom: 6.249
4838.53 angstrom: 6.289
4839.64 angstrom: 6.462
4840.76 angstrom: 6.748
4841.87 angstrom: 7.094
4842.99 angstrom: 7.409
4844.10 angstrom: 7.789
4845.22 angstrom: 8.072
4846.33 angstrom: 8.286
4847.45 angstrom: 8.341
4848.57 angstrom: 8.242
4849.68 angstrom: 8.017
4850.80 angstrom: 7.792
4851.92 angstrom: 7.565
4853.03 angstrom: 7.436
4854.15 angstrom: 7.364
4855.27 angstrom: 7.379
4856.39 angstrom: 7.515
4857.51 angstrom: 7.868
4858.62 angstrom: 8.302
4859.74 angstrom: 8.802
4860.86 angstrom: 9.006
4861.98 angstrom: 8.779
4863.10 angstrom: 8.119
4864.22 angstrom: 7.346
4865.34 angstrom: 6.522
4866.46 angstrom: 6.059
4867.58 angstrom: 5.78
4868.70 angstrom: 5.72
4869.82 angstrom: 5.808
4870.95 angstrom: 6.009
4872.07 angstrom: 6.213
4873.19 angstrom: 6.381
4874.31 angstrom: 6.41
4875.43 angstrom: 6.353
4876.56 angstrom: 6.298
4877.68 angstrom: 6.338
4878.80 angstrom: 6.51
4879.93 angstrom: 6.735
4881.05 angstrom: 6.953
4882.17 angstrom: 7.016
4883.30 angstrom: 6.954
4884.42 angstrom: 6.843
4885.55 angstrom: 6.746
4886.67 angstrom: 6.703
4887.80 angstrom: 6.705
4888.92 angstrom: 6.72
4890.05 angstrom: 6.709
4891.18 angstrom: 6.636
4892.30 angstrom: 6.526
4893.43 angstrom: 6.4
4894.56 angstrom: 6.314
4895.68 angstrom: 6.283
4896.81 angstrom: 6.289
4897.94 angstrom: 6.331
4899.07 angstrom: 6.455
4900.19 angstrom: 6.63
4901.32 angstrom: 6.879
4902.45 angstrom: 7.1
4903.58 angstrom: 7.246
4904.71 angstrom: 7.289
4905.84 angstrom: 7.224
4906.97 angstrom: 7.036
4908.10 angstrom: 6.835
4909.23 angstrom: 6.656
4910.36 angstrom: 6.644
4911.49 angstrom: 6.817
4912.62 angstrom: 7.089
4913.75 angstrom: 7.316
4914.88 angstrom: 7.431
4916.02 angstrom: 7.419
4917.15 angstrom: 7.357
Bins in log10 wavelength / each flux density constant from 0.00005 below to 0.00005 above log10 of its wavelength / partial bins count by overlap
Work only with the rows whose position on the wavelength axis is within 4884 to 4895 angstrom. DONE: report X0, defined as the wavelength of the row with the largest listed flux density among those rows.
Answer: 4884.42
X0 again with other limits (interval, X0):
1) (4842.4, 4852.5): 4847.45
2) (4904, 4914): 4913.75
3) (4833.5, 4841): 4840.76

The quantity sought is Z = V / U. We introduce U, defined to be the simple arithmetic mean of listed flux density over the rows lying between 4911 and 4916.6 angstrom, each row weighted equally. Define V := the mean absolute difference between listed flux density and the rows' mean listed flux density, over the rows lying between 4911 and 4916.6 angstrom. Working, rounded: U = 7.2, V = 0.21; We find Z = 0.029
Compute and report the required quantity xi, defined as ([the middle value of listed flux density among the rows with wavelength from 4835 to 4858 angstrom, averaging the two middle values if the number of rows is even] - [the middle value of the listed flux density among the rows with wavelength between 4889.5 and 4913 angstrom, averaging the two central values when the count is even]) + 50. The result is 50.8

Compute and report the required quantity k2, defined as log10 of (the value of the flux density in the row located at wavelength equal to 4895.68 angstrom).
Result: 0.798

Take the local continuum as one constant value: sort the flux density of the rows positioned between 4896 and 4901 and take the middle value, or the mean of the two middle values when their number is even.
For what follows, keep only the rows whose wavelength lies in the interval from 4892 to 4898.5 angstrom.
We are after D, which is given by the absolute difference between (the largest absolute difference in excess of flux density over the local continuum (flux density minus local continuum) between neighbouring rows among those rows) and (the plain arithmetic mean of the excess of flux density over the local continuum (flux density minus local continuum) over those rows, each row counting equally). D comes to 0.16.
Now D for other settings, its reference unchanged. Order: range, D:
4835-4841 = 0.27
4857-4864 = 1.43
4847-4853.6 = 1.28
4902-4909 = 0.53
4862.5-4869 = 0.63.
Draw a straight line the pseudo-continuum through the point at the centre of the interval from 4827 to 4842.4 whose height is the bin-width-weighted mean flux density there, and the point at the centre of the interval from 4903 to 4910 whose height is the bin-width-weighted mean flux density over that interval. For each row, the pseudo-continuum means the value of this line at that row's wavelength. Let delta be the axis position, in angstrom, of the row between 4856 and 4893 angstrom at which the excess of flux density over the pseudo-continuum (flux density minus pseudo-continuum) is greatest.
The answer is 4860.86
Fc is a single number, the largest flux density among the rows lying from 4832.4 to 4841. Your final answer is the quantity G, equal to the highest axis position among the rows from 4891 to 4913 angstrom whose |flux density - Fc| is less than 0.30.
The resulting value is 4911.49 angstrom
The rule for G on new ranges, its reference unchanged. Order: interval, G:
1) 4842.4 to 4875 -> 4865.34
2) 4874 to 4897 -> 4892.30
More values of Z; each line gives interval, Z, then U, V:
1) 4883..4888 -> 0.013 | 6.8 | 0.09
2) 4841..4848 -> 0.051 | 7.8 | 0.40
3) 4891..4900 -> 0.016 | 6.4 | 0.10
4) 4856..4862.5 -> 0.058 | 8.4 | 0.48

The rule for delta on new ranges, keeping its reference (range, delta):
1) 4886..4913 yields 4904.71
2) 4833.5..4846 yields 4845.22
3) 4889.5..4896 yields 4890.05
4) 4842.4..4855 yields 4847.45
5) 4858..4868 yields 4860.86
